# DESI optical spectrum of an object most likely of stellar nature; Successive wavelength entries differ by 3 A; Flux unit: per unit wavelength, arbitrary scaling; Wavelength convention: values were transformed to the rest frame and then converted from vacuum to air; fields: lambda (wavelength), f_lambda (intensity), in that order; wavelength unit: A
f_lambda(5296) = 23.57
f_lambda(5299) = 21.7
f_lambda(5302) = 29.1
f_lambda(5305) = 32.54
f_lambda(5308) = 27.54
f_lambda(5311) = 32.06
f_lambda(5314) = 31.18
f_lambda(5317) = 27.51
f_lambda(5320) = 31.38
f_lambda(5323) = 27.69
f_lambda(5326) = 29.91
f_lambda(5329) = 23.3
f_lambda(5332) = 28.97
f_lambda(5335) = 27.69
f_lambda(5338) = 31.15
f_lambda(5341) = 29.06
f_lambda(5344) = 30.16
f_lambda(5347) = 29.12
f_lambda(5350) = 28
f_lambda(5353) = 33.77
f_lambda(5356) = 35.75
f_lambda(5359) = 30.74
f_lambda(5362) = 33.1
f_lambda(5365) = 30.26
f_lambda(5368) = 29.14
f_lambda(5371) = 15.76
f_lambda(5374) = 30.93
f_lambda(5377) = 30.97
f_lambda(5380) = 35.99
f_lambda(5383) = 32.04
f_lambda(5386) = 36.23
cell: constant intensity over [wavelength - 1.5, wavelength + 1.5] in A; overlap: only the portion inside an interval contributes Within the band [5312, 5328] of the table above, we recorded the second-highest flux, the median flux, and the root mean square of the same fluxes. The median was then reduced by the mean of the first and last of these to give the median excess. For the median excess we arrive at -0.5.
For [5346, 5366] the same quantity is -2.0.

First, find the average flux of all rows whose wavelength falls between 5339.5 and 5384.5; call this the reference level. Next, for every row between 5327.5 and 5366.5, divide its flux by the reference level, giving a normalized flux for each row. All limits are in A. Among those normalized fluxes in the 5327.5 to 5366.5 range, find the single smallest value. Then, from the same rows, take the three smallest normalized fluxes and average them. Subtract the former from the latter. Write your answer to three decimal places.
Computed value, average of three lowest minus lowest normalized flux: 0.100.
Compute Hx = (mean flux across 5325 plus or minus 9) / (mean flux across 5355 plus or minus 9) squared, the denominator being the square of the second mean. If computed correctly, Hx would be 0.028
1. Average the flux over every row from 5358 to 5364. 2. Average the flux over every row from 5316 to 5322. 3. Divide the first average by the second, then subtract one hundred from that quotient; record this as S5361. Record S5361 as -98.92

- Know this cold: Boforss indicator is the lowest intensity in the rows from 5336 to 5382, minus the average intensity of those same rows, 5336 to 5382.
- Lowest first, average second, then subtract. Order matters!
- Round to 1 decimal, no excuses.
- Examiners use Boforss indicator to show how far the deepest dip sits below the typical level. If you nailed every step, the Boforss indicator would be -14.5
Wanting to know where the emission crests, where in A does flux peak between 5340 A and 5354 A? 5353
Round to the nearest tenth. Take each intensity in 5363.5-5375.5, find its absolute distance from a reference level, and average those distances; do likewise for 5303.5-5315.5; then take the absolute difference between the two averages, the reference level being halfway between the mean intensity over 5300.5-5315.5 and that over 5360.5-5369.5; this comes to 2.5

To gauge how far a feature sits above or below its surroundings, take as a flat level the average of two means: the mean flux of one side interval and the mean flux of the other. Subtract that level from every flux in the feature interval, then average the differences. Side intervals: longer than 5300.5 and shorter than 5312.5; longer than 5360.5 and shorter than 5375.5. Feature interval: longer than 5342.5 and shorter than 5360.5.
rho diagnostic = 2.2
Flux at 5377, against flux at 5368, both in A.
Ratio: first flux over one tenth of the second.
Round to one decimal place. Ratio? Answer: 10.6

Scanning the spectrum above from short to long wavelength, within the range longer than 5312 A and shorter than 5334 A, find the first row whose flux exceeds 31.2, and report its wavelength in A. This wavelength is 5320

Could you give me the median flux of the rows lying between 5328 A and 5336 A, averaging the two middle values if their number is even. 27.7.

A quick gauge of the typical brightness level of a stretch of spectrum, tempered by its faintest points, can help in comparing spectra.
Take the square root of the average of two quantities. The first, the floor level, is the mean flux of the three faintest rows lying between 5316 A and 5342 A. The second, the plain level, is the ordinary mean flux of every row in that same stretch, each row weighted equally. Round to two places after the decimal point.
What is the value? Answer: 5.23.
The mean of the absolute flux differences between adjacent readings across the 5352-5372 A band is 4.4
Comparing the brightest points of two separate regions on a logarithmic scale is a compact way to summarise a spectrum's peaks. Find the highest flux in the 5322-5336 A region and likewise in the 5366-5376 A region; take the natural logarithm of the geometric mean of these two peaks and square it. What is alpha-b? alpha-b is 11.7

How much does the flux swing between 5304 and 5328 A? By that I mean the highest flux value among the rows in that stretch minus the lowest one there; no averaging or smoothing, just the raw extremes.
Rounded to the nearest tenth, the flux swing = 5.0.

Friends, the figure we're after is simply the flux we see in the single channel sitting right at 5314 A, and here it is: 31.18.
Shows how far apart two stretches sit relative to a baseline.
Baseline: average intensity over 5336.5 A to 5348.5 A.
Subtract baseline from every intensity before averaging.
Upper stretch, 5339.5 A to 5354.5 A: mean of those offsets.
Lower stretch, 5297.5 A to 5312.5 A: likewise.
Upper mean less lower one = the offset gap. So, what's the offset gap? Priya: 1.4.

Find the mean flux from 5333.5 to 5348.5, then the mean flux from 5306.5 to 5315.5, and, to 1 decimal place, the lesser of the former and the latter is 29.4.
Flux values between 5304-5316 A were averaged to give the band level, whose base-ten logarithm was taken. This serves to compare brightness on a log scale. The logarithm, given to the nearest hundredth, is 1.49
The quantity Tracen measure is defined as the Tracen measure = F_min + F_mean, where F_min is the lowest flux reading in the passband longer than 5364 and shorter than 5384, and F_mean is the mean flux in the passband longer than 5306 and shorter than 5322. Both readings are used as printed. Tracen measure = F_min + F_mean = 45.7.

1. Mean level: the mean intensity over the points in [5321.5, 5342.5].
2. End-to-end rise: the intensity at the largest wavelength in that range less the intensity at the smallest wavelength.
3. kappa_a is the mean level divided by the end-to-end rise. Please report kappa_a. 21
